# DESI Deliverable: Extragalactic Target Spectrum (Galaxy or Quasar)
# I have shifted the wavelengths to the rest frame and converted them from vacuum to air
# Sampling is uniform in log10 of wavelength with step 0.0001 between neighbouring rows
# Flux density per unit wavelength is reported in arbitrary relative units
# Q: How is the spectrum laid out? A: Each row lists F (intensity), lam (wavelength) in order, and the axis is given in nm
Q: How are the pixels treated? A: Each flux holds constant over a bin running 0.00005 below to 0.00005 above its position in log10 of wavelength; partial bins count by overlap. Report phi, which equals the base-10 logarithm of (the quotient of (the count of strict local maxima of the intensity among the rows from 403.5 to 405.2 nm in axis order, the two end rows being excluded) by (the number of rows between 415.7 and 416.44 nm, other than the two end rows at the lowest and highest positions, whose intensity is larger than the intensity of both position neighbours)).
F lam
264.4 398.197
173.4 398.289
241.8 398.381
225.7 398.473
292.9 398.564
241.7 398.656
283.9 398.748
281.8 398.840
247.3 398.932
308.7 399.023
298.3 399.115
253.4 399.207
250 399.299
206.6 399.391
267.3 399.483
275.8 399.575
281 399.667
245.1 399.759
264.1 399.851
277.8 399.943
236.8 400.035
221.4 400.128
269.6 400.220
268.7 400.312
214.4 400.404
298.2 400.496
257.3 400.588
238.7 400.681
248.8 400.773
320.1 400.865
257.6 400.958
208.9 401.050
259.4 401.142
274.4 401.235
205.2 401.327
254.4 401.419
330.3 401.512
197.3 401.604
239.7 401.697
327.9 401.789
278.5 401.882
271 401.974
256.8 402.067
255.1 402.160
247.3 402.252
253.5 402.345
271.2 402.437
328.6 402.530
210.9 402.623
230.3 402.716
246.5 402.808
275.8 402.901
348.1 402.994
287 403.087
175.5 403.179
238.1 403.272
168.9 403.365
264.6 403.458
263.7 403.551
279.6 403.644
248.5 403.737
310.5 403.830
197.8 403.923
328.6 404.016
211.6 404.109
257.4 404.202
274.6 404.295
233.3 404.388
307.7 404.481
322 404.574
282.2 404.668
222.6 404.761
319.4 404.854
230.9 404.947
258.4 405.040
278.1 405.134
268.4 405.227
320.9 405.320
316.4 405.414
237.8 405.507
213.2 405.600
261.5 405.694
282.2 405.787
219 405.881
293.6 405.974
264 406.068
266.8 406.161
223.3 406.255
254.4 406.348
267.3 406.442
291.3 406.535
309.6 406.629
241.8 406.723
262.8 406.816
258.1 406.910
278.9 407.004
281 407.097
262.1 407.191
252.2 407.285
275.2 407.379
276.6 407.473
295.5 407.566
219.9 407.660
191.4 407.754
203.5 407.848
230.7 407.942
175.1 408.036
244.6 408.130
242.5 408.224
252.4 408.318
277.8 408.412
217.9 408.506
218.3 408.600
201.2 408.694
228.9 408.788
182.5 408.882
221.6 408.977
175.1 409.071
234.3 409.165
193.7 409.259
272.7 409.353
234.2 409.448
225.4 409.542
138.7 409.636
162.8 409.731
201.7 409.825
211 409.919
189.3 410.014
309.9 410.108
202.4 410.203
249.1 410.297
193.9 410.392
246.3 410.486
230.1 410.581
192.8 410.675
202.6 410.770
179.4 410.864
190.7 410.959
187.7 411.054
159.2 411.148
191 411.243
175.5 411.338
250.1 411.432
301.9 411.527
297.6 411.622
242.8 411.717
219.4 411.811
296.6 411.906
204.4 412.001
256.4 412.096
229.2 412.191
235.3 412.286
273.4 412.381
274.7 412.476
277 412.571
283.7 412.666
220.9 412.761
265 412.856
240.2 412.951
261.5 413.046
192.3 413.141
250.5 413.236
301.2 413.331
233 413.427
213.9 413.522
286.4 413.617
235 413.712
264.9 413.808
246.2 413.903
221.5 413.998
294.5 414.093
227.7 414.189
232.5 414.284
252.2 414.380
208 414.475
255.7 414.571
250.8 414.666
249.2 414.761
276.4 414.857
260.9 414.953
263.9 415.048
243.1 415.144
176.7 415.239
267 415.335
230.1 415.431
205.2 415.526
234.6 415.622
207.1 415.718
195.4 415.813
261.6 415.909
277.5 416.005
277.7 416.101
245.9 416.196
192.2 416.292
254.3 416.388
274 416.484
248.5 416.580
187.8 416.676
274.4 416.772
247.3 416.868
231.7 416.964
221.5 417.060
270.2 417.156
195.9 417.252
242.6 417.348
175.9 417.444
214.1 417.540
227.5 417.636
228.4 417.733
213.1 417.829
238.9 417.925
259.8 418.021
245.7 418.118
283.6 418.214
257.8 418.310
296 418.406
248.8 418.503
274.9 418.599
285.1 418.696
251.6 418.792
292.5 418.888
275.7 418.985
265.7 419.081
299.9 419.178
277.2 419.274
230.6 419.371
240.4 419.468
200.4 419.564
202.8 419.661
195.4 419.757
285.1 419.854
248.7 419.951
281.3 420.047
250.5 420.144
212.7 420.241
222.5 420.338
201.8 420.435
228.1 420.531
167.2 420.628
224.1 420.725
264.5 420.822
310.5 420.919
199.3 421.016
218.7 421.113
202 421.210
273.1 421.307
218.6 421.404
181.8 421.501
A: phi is 0.8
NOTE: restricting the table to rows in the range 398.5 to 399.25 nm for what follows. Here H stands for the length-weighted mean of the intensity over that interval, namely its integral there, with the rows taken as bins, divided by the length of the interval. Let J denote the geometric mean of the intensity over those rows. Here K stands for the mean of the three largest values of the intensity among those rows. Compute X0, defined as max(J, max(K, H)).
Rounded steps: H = 275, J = 275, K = 300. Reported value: 300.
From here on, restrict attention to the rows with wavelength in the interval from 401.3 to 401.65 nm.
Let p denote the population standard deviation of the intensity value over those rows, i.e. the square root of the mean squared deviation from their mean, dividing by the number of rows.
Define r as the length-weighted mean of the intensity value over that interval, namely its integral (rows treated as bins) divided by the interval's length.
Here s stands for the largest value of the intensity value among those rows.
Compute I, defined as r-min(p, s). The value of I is 196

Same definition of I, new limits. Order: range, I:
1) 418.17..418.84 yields 254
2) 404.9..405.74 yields 231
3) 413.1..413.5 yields 204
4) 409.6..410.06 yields 155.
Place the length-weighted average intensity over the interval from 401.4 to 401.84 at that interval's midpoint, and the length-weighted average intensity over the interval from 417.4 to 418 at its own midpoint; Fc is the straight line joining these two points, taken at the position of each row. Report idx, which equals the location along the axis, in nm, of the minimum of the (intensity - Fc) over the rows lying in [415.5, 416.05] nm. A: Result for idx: 415.813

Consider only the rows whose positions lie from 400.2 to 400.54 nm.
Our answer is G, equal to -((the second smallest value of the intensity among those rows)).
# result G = -269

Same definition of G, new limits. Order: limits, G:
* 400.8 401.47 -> -209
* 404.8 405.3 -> -258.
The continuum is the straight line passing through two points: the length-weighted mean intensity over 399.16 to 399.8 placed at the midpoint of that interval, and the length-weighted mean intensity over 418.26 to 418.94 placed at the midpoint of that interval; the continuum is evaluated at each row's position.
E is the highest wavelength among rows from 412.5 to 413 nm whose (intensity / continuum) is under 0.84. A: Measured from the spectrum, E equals 412.761 nm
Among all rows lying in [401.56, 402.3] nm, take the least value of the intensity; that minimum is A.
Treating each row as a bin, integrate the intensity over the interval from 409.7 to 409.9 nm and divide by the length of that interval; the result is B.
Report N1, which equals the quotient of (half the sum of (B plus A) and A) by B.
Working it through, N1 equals 1.55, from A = 197.3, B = 189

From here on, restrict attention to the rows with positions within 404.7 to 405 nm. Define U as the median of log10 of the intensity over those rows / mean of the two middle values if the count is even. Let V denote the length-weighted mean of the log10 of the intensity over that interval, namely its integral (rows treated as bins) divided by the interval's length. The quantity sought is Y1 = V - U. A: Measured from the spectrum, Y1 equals 0.051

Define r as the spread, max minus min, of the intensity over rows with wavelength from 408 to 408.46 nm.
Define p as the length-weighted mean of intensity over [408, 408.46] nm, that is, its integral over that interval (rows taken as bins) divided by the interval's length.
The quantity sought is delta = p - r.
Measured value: 137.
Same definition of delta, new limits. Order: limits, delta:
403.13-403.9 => 101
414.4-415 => 182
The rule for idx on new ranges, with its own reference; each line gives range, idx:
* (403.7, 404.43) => 403.923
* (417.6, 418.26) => 417.829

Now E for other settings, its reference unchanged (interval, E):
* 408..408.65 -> 408.600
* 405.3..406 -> 405.600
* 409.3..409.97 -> 409.919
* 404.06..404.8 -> 404.109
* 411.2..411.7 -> 411.338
